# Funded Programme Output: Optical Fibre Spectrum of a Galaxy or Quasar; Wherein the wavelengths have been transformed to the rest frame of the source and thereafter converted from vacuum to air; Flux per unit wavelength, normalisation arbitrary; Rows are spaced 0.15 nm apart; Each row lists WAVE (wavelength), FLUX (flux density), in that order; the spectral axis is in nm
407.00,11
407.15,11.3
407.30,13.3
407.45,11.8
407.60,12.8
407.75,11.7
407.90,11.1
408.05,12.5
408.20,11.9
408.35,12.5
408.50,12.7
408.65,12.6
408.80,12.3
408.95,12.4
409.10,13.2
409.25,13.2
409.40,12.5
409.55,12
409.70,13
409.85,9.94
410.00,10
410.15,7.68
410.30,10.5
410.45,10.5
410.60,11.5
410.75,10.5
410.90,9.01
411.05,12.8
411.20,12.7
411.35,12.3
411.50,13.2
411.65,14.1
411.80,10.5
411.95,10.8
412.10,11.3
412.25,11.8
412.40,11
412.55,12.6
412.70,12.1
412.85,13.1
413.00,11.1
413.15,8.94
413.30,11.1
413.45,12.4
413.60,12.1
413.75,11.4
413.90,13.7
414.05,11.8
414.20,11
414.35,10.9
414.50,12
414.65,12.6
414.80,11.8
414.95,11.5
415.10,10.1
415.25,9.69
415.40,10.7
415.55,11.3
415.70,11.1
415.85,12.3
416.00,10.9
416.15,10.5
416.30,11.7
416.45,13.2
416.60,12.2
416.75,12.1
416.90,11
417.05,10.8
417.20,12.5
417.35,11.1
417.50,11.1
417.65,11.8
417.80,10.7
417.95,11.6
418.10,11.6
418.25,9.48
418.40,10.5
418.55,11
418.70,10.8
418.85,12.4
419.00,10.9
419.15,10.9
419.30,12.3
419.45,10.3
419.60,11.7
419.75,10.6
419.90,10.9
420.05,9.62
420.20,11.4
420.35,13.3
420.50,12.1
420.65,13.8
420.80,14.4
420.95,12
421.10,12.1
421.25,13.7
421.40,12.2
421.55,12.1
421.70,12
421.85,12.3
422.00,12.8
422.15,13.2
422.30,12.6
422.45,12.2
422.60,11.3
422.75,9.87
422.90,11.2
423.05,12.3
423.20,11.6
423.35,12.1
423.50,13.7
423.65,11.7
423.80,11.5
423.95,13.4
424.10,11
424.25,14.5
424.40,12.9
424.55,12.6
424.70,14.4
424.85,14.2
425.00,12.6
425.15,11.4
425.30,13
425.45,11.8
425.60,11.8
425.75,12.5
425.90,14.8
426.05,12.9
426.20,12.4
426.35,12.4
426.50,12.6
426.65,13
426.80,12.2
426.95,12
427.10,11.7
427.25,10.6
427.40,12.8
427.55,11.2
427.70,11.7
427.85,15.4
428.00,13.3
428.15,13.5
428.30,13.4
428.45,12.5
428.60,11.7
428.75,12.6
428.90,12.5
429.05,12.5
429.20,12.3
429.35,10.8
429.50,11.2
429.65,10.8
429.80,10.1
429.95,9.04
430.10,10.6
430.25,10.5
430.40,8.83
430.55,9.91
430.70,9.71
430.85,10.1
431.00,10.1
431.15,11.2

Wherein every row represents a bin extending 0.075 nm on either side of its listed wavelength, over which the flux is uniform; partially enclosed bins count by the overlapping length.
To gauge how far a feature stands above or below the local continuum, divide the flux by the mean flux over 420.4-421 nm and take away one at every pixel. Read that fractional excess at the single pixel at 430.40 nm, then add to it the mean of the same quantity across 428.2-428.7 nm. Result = -0.37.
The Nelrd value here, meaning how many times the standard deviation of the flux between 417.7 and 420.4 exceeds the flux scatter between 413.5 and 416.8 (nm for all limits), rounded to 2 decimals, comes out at 0.99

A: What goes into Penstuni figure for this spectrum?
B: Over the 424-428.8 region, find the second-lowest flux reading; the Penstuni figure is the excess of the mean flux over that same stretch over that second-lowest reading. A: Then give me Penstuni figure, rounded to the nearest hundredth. 1.67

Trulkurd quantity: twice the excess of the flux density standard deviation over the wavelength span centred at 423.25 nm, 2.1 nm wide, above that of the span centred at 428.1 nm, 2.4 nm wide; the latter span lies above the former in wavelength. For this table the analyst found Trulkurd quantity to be 0.2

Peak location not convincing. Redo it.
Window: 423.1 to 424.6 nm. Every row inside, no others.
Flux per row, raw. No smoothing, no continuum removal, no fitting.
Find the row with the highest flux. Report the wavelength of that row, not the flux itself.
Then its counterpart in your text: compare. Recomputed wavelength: 424.25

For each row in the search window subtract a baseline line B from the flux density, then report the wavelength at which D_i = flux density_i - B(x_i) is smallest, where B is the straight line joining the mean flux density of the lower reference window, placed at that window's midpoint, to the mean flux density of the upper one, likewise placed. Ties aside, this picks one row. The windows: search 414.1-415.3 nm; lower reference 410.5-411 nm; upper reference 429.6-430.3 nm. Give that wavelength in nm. 415.25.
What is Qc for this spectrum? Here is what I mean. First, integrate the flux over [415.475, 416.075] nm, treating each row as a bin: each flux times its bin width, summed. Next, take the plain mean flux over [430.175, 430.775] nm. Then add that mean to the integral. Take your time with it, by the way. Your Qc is 16.6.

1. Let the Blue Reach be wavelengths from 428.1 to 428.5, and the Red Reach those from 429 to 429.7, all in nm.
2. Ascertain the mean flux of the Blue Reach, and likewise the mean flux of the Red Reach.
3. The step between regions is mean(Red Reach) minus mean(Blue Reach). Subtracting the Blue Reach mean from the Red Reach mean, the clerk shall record -1.6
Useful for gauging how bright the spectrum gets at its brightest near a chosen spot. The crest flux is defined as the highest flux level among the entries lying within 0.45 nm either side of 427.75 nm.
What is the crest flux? 15.4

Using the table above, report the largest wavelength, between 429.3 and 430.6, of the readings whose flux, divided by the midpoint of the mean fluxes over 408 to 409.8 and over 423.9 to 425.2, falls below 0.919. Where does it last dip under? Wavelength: 430.55 nm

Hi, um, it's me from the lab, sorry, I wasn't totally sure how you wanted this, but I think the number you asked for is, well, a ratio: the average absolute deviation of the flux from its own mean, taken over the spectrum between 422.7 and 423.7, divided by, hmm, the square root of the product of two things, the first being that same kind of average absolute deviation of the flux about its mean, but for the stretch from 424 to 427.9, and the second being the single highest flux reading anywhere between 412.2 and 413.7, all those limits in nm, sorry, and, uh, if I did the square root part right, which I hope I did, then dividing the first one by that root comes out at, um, 0.230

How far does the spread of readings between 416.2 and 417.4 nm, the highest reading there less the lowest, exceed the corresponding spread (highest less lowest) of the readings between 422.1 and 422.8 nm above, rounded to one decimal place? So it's -0.9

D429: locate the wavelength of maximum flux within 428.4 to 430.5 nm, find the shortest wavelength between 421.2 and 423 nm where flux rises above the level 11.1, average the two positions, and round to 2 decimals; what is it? 425.00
